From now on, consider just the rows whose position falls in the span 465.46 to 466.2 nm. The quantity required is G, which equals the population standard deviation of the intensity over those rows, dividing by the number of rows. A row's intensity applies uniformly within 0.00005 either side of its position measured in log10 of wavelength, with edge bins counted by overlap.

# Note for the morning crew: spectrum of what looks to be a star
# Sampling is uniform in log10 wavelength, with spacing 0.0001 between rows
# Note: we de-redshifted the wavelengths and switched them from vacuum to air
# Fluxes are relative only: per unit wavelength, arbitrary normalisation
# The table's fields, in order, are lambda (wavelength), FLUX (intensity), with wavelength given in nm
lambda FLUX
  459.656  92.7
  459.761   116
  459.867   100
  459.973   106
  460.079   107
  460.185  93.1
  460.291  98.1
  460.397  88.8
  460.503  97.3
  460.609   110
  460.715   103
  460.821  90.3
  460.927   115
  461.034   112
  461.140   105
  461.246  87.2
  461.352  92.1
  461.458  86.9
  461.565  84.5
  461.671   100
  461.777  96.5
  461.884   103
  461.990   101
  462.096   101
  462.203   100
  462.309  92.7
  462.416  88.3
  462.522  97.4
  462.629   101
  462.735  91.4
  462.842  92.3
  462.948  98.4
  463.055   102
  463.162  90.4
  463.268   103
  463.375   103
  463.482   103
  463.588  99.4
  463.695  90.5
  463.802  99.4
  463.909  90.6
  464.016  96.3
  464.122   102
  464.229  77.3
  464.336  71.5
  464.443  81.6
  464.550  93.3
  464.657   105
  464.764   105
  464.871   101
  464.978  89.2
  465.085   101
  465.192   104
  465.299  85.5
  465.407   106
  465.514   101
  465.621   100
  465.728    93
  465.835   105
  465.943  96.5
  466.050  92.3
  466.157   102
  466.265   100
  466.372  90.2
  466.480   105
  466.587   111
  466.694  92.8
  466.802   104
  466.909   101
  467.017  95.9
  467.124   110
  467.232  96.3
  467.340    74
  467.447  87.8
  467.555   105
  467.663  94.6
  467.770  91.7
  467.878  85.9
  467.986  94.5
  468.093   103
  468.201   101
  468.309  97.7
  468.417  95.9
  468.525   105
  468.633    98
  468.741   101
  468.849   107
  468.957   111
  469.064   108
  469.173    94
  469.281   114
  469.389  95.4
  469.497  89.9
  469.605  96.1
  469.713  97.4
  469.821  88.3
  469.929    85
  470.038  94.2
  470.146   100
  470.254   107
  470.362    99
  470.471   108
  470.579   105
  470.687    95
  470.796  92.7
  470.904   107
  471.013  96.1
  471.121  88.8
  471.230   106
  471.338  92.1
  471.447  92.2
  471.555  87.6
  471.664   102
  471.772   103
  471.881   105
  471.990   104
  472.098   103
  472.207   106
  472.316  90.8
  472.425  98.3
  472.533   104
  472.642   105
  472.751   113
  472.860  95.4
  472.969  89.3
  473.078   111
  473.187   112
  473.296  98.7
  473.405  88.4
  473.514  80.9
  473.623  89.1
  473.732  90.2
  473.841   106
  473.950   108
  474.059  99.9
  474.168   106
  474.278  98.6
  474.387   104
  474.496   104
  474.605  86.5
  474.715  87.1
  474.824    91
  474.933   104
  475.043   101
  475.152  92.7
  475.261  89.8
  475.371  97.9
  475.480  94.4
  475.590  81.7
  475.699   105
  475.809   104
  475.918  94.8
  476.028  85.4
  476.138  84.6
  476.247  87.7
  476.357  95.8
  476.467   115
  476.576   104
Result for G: 4.4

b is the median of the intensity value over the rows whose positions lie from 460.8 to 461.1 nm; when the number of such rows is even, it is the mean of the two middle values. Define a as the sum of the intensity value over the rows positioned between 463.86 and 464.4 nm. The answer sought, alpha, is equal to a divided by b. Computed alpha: 3.9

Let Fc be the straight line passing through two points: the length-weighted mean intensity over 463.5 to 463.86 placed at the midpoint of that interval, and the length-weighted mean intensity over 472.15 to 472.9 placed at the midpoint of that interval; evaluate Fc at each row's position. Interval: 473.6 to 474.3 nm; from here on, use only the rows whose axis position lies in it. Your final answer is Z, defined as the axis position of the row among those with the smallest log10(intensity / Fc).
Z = 473.623 nm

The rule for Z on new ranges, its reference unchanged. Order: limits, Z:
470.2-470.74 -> 470.687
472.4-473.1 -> 472.969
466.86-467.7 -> 467.340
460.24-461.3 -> 461.246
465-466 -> 465.299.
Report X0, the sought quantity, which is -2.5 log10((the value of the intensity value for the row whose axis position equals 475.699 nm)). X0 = -5.05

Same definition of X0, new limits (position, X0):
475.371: -4.98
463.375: -5.03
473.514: -4.77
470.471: -5.08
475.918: -4.94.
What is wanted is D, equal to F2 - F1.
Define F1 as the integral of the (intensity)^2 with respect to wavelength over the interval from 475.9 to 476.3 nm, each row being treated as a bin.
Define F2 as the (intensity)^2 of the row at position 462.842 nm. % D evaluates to 5452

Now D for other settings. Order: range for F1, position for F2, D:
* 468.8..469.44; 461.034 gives 5460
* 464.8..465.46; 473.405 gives 1446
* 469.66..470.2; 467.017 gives 4513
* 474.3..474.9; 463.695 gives 2723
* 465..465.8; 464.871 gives 2413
